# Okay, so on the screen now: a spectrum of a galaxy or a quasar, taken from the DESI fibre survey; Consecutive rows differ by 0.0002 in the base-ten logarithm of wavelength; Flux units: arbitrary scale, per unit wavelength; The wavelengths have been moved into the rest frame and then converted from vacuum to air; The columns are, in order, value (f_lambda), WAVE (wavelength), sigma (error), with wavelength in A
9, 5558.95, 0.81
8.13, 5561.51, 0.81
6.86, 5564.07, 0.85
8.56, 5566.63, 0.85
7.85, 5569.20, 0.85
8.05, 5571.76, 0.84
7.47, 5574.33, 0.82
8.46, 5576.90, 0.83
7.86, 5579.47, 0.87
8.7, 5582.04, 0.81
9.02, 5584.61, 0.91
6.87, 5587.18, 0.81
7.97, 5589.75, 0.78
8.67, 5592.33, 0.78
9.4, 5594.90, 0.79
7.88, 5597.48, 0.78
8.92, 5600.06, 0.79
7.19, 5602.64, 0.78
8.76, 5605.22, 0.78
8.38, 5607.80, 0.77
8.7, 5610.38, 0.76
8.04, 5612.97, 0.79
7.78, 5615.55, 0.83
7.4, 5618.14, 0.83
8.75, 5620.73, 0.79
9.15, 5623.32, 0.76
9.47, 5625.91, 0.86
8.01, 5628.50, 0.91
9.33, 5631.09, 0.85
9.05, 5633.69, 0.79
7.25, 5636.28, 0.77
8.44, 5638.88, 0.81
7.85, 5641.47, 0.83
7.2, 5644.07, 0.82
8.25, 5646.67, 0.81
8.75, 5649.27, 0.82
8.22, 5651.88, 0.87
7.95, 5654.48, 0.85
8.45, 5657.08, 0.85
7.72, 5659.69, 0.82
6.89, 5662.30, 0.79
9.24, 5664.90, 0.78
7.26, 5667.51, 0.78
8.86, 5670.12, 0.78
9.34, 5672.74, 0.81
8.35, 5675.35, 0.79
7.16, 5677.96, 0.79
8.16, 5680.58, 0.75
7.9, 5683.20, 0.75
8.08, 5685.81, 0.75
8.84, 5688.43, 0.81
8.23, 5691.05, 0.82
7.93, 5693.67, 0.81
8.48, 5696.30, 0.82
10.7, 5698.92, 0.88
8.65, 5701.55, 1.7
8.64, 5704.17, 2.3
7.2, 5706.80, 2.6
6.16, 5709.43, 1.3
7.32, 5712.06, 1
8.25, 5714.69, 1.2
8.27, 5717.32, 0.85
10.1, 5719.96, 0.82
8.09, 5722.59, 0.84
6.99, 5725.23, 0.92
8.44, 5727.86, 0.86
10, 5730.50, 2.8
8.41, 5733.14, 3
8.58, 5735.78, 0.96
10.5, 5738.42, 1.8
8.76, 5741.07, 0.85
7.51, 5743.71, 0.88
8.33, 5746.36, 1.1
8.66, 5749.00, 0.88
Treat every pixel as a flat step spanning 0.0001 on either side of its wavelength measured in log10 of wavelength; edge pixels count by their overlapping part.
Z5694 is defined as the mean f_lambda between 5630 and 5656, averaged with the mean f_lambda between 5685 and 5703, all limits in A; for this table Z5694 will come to 8.47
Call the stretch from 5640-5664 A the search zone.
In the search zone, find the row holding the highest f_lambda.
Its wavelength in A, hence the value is 5649.27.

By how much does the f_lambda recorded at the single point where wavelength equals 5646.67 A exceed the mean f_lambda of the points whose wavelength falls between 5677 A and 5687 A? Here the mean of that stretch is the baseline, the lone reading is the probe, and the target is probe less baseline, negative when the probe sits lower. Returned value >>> 0.4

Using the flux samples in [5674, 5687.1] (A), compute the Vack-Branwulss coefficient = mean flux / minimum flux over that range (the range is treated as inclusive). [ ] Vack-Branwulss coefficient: 1.11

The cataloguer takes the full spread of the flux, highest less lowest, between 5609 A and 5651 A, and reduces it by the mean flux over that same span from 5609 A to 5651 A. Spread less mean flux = -6.1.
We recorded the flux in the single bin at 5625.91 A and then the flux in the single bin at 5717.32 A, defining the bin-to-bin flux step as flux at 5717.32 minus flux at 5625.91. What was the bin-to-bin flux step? -1.2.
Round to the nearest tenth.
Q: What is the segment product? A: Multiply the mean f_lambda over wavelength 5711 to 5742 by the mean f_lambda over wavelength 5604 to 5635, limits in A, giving 74.1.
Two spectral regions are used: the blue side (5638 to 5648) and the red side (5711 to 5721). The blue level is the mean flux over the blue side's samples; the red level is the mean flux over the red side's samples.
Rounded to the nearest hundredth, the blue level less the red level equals -0.55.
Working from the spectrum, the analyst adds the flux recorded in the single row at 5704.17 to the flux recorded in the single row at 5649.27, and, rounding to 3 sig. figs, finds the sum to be 17.4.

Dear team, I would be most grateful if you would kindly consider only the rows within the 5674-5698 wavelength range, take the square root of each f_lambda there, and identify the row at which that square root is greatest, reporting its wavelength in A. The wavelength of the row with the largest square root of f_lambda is 5688.43 A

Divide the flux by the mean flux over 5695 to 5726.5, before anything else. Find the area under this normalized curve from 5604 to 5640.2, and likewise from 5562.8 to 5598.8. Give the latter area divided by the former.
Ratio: 0.95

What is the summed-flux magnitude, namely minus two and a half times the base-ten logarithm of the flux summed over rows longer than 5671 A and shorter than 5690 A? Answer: -4.41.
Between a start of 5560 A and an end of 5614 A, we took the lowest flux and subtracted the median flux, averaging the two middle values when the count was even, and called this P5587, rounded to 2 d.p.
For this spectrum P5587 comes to -1.27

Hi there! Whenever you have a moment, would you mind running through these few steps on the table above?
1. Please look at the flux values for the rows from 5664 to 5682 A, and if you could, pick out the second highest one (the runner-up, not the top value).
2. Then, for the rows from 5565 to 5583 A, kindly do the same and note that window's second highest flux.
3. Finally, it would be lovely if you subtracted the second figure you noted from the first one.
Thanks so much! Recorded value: 0.7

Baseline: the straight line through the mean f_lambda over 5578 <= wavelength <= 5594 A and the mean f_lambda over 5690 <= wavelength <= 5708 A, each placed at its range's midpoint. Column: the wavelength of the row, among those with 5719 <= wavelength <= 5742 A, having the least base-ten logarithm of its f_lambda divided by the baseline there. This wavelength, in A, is 5725.23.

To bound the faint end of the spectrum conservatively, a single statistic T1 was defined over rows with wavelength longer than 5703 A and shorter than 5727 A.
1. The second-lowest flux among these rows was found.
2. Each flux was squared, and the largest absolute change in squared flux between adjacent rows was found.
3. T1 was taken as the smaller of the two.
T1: 6.99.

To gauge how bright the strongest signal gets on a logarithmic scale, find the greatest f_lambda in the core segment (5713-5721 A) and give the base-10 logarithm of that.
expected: 1.00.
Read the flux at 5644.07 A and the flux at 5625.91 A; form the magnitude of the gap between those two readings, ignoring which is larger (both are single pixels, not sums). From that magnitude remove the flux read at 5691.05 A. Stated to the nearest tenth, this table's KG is -6.0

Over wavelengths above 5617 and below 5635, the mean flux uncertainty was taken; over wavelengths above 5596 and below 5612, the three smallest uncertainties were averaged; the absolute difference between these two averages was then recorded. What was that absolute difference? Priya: 0.057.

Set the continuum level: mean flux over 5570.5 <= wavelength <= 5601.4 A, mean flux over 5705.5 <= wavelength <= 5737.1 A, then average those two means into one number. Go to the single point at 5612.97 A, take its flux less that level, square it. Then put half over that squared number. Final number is 17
